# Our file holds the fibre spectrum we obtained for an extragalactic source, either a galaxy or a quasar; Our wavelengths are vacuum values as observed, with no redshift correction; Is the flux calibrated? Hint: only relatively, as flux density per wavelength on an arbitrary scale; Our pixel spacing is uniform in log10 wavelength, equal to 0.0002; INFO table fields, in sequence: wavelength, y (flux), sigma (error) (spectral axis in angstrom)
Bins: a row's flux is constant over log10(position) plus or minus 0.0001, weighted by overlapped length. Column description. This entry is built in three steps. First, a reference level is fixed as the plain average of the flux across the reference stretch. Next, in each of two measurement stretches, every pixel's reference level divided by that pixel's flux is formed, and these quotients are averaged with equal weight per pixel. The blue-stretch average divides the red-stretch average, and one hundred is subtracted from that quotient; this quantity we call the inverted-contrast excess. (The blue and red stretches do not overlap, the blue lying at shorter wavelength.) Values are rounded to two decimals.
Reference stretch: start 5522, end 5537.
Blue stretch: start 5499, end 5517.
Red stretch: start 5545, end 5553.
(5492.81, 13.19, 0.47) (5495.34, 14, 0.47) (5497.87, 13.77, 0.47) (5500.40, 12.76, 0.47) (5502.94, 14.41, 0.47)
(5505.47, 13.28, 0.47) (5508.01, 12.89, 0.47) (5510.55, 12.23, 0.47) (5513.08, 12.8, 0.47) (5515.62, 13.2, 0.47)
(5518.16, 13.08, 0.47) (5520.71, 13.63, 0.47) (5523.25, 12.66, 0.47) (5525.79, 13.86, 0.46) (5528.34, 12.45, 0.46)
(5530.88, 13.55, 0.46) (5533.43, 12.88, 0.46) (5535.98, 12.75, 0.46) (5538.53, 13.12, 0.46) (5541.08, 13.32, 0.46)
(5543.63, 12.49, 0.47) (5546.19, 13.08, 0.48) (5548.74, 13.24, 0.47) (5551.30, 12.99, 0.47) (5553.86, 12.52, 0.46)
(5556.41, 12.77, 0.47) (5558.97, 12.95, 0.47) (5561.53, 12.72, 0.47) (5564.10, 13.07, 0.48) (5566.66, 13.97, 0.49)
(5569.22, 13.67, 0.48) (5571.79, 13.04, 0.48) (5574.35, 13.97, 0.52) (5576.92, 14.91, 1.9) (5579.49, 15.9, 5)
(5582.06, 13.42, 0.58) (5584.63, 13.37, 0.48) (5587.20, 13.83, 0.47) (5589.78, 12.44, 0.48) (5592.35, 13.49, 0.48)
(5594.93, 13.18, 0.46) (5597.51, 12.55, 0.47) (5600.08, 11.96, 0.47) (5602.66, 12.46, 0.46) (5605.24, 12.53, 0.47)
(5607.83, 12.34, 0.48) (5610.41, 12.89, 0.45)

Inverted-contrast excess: -99.00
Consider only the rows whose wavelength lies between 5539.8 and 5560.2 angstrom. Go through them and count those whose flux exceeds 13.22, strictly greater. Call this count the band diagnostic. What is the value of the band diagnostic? 2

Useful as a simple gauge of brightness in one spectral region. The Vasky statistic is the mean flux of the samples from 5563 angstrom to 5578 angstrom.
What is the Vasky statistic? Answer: 13.8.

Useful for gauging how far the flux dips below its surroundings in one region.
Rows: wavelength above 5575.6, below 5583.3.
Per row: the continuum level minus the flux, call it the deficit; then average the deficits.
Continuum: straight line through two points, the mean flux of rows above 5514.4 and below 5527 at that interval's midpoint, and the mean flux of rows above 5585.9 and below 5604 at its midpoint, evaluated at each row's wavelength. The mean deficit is -1.8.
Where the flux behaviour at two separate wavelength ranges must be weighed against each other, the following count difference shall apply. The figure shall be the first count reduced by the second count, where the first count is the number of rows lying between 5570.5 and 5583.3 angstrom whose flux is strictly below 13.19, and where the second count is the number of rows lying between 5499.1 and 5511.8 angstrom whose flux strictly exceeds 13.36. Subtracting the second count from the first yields 0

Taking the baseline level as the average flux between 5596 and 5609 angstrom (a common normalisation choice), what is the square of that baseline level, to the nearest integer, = 153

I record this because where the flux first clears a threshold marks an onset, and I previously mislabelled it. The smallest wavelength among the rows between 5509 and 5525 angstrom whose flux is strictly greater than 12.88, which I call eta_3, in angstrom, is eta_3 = 5515.62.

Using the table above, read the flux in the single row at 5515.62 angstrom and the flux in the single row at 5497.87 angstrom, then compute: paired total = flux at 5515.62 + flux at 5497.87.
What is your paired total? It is 26.97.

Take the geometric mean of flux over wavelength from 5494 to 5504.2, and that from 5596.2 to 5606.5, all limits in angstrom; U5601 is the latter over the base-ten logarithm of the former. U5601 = 10.9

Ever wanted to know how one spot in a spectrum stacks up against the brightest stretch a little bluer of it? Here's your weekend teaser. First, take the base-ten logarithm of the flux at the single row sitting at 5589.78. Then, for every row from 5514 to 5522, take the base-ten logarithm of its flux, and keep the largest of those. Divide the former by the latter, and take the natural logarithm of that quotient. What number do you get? -0.036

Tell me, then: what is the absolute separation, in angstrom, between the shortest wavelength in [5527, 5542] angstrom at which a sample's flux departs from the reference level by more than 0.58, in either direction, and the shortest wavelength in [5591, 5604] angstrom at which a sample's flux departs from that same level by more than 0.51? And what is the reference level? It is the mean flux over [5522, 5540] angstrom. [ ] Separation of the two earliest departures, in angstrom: 71.7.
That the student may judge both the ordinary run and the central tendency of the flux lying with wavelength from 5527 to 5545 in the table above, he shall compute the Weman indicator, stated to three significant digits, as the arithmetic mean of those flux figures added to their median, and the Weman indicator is 25.8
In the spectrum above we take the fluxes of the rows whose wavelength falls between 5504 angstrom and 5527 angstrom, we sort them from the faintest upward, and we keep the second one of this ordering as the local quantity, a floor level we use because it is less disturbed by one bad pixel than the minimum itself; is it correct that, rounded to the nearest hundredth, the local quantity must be 12.66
